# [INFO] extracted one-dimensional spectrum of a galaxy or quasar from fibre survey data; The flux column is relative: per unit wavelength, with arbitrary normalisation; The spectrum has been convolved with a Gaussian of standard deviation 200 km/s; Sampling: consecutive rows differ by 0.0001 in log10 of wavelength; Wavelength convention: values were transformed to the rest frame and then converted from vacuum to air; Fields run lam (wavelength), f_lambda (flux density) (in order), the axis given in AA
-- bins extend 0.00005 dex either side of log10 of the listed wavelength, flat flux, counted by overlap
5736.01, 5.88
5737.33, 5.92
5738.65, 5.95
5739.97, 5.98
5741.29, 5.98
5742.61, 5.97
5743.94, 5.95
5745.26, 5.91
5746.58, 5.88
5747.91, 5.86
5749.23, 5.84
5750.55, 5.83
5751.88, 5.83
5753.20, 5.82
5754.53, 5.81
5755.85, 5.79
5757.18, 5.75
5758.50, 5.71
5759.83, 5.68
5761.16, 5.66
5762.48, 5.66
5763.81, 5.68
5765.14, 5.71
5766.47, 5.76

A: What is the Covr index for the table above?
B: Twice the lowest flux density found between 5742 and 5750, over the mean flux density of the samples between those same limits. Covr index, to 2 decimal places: 1.98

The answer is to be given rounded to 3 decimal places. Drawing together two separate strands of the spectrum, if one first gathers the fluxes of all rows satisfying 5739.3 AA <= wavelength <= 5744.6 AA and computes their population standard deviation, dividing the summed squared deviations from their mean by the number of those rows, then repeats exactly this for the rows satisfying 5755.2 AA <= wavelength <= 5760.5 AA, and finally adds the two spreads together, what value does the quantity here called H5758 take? 0.054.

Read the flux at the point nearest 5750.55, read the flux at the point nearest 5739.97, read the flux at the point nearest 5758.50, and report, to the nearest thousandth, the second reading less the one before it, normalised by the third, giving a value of 0.026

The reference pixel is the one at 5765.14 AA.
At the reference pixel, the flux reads 5.71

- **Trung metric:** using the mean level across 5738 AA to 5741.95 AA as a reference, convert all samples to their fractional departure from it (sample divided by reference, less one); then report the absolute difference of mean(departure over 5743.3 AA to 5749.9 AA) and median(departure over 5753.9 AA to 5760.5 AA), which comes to 0.023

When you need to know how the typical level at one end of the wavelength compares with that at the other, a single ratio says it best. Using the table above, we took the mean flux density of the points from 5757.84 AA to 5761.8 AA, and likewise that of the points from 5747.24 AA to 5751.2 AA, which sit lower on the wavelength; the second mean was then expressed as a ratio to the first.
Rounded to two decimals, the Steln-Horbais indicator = 1.03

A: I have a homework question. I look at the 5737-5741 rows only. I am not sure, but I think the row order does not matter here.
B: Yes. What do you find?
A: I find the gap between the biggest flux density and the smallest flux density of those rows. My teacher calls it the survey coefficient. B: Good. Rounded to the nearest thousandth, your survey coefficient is 0.060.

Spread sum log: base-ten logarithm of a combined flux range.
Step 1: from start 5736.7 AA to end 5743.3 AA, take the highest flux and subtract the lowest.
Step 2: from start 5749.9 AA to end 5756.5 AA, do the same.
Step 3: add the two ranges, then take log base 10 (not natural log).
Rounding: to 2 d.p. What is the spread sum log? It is -1.00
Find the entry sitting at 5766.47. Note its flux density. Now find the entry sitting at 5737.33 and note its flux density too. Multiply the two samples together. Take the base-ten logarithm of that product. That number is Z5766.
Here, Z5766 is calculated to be 1.53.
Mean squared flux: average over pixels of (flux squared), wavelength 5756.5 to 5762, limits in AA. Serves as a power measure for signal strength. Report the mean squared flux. 32.5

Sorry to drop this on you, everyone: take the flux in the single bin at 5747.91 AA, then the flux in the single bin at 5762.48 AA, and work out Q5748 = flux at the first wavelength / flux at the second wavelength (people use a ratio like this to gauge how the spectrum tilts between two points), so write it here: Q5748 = 1.04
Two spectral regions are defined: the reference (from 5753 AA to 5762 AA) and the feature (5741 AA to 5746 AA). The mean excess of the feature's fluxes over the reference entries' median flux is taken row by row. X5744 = 0.20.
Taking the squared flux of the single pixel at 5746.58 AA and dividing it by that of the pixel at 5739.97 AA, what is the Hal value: 0.97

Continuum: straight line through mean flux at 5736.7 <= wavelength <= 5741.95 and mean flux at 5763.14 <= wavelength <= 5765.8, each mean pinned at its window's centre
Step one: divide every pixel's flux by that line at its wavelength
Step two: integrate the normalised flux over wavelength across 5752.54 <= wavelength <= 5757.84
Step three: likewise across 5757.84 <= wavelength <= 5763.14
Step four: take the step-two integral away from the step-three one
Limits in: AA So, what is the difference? -0.050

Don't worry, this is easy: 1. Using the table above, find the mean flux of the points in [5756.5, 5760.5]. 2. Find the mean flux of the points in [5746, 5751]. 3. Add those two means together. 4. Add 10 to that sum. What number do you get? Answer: 21.6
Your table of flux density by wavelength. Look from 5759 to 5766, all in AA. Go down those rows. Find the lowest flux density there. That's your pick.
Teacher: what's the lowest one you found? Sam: 5.66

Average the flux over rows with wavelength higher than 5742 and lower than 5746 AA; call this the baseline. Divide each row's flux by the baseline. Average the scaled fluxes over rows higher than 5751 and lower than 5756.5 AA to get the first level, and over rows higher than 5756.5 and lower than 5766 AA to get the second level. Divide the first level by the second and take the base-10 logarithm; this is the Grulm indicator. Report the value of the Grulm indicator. 0.009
